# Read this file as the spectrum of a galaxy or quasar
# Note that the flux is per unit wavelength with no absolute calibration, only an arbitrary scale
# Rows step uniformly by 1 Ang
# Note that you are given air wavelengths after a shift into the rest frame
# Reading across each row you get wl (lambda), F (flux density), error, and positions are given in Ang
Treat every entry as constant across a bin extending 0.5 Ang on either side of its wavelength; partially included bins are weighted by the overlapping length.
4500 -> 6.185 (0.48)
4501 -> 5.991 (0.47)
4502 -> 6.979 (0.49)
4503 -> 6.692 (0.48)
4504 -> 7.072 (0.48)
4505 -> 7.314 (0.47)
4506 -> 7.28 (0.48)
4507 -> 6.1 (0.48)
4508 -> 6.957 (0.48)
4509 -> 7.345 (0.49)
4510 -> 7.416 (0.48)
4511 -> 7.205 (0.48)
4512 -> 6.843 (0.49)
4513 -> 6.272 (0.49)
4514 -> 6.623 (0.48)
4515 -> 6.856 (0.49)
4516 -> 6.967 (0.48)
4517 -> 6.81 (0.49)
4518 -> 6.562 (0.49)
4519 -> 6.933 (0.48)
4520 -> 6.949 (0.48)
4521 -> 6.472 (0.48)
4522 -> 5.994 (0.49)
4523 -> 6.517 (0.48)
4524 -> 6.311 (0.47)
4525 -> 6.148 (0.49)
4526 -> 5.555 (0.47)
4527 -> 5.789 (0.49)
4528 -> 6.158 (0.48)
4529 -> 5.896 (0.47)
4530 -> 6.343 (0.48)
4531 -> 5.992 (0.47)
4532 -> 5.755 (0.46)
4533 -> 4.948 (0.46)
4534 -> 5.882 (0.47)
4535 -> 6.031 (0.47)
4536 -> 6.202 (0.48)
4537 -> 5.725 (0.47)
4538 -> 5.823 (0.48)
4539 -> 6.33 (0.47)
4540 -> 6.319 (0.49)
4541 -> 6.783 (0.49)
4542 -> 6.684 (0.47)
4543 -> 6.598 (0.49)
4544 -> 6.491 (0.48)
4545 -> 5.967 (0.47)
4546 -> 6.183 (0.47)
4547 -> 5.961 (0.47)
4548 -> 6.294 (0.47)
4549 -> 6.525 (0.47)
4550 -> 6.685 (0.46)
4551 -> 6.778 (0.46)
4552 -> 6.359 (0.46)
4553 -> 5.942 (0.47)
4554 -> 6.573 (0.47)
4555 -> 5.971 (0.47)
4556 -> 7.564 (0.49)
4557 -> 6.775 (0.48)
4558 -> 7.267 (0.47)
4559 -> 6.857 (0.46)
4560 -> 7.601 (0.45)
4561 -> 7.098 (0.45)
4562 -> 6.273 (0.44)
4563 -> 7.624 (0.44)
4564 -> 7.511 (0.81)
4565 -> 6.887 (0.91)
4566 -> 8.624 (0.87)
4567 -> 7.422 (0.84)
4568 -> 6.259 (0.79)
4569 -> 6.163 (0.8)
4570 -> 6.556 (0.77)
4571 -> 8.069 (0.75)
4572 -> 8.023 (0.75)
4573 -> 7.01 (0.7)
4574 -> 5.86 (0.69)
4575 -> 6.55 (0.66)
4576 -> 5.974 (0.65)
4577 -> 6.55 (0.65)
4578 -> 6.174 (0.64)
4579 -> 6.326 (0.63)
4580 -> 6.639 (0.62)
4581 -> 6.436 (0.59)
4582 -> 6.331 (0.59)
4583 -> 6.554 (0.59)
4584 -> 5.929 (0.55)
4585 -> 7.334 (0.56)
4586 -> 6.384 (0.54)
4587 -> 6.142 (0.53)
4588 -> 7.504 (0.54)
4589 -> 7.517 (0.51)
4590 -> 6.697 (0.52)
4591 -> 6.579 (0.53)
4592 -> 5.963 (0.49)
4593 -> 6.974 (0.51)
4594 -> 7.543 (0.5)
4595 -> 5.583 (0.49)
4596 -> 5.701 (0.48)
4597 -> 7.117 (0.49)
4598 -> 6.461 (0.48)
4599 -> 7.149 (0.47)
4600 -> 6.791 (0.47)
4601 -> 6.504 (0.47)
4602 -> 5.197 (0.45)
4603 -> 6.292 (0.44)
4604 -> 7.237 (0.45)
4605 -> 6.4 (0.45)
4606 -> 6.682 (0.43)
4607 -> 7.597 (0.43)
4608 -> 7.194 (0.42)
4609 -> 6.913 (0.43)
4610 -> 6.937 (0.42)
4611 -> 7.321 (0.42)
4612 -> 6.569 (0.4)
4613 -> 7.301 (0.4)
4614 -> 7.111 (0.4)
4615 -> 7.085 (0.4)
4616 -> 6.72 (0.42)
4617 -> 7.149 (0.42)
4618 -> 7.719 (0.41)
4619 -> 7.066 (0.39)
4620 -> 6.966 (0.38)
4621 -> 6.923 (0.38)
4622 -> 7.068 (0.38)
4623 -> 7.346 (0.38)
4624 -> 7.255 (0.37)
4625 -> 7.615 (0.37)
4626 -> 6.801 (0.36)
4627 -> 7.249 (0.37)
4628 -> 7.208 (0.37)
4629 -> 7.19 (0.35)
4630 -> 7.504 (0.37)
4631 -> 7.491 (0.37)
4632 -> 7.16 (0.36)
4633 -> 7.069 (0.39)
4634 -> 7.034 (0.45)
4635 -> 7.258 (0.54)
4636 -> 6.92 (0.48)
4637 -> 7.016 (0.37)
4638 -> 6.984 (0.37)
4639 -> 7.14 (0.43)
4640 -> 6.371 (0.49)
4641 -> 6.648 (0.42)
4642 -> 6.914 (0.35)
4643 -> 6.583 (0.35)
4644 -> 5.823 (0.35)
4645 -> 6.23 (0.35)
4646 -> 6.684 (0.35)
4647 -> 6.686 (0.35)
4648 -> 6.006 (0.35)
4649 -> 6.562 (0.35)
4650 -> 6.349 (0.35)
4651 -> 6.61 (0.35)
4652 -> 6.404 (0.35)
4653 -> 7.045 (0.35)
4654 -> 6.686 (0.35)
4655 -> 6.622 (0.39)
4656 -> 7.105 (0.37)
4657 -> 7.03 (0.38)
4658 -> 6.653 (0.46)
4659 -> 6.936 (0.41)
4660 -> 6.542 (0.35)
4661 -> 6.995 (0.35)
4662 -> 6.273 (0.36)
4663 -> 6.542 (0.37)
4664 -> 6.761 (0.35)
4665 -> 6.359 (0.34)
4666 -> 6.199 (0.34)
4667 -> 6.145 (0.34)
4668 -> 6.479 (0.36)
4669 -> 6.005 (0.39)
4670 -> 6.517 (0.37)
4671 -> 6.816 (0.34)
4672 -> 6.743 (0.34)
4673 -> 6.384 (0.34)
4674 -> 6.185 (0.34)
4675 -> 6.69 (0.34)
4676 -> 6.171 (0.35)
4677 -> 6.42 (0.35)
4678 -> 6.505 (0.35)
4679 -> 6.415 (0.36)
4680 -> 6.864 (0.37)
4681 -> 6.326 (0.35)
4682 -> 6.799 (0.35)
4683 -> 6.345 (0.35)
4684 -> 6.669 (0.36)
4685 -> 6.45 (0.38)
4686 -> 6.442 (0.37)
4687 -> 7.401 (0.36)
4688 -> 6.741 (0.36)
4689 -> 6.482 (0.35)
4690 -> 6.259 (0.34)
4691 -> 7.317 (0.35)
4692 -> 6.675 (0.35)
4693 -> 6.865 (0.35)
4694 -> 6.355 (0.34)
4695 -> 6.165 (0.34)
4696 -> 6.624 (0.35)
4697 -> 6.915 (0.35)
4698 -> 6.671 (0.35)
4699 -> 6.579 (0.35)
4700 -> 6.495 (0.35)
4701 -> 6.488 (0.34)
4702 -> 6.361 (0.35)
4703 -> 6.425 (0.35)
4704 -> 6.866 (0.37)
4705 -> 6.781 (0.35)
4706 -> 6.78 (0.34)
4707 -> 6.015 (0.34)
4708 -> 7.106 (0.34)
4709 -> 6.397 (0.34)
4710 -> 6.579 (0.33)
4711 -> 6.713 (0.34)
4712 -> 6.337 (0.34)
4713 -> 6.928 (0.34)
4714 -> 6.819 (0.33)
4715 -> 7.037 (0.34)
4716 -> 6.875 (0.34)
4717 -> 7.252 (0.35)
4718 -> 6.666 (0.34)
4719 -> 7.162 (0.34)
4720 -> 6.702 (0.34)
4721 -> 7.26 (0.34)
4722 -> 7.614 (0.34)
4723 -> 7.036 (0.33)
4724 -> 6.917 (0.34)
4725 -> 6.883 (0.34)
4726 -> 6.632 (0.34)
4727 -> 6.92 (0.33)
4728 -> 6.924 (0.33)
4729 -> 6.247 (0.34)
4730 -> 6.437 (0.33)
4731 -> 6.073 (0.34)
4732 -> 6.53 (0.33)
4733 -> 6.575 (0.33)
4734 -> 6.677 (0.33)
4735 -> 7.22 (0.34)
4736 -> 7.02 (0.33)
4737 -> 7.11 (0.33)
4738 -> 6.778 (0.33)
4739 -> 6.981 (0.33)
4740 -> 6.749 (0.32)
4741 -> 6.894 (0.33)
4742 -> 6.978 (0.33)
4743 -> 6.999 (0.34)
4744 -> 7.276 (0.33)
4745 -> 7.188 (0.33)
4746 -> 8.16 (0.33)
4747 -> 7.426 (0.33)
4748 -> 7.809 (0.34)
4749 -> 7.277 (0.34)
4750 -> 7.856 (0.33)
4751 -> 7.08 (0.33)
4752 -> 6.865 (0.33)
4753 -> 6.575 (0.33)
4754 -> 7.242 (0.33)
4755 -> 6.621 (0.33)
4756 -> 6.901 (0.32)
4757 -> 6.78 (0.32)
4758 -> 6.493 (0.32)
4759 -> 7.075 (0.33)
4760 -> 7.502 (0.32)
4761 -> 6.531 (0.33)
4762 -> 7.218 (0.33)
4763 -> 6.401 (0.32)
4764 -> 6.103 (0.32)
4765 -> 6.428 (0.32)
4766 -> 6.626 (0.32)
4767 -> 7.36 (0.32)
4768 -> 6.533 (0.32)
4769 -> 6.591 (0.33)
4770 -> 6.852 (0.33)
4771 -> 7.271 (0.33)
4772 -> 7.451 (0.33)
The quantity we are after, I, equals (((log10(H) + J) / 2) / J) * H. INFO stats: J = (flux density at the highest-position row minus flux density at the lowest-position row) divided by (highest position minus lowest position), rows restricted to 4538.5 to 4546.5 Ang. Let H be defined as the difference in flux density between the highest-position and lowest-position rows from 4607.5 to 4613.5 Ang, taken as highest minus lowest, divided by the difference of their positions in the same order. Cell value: 0.86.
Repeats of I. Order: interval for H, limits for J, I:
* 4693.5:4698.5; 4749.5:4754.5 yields 0.32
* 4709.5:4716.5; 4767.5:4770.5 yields -0.18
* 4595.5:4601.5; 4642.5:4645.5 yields 0.44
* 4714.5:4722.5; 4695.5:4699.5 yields 3.02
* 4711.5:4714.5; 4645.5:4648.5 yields 0.34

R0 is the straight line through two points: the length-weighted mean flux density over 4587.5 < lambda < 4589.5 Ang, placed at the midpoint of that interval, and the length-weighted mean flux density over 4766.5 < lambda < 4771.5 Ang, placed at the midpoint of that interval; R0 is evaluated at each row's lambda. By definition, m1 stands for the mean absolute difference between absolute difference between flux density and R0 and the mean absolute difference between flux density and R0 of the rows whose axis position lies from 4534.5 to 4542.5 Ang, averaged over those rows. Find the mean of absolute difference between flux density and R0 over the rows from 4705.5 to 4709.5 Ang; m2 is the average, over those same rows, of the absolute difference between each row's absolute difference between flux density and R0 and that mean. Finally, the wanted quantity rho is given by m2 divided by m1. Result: 1.2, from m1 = 0.30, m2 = 0.37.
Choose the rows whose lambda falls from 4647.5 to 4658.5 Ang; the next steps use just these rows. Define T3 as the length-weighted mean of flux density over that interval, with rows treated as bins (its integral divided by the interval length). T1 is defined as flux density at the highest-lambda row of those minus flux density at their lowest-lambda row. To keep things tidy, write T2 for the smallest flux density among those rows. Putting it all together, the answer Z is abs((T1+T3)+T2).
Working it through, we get 13.3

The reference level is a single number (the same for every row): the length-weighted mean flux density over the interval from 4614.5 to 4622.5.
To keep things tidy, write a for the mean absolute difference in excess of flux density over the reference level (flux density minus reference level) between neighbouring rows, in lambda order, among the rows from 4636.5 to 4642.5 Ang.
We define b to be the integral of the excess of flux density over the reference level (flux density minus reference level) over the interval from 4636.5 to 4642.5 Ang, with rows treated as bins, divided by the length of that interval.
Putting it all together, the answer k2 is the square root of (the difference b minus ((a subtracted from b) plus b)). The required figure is 0.74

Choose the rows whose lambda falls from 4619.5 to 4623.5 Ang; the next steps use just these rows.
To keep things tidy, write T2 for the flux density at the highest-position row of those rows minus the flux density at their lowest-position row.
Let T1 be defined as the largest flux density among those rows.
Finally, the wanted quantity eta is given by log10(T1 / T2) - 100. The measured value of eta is -98.7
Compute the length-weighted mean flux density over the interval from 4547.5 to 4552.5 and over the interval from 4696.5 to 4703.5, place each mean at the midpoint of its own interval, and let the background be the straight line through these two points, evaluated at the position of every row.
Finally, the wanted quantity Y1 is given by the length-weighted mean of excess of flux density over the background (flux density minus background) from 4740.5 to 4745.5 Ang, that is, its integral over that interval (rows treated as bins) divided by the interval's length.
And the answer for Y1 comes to 0.5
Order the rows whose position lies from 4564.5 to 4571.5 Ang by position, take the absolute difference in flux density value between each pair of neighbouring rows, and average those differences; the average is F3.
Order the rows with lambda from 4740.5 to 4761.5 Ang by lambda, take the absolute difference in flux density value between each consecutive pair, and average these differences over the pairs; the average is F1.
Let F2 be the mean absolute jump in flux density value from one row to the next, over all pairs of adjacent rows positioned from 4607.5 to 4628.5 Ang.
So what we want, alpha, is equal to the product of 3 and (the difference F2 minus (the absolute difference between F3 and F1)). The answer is -0.7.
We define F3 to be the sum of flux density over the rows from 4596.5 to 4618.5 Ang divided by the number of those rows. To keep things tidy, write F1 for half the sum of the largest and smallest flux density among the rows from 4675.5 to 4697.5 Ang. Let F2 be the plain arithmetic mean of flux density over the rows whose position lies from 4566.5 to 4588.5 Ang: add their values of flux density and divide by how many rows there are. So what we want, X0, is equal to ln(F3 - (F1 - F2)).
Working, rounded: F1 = 6.78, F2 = 6.64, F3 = 6.88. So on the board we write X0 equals 1.91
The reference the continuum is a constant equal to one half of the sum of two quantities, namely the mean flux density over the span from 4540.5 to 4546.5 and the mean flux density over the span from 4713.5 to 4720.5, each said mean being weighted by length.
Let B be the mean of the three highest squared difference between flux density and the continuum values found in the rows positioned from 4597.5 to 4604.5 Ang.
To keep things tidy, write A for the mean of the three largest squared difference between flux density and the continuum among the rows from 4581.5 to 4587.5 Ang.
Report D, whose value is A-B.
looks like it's -0.5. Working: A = 0.43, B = 0.91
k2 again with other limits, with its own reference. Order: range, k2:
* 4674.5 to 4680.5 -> 0.92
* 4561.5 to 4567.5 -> 0.84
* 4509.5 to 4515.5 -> 0.75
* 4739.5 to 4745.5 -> 0.44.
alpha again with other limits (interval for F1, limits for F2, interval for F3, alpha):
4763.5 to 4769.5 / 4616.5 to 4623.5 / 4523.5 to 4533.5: 0.8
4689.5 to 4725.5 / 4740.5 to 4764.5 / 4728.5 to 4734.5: 1.0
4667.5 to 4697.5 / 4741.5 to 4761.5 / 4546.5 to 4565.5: 0.8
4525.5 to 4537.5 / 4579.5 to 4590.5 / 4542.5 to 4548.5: 1.4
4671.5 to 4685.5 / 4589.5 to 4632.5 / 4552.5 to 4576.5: 0.1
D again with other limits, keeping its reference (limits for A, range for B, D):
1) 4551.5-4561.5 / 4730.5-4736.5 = 0.5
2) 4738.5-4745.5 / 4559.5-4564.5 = -0.6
